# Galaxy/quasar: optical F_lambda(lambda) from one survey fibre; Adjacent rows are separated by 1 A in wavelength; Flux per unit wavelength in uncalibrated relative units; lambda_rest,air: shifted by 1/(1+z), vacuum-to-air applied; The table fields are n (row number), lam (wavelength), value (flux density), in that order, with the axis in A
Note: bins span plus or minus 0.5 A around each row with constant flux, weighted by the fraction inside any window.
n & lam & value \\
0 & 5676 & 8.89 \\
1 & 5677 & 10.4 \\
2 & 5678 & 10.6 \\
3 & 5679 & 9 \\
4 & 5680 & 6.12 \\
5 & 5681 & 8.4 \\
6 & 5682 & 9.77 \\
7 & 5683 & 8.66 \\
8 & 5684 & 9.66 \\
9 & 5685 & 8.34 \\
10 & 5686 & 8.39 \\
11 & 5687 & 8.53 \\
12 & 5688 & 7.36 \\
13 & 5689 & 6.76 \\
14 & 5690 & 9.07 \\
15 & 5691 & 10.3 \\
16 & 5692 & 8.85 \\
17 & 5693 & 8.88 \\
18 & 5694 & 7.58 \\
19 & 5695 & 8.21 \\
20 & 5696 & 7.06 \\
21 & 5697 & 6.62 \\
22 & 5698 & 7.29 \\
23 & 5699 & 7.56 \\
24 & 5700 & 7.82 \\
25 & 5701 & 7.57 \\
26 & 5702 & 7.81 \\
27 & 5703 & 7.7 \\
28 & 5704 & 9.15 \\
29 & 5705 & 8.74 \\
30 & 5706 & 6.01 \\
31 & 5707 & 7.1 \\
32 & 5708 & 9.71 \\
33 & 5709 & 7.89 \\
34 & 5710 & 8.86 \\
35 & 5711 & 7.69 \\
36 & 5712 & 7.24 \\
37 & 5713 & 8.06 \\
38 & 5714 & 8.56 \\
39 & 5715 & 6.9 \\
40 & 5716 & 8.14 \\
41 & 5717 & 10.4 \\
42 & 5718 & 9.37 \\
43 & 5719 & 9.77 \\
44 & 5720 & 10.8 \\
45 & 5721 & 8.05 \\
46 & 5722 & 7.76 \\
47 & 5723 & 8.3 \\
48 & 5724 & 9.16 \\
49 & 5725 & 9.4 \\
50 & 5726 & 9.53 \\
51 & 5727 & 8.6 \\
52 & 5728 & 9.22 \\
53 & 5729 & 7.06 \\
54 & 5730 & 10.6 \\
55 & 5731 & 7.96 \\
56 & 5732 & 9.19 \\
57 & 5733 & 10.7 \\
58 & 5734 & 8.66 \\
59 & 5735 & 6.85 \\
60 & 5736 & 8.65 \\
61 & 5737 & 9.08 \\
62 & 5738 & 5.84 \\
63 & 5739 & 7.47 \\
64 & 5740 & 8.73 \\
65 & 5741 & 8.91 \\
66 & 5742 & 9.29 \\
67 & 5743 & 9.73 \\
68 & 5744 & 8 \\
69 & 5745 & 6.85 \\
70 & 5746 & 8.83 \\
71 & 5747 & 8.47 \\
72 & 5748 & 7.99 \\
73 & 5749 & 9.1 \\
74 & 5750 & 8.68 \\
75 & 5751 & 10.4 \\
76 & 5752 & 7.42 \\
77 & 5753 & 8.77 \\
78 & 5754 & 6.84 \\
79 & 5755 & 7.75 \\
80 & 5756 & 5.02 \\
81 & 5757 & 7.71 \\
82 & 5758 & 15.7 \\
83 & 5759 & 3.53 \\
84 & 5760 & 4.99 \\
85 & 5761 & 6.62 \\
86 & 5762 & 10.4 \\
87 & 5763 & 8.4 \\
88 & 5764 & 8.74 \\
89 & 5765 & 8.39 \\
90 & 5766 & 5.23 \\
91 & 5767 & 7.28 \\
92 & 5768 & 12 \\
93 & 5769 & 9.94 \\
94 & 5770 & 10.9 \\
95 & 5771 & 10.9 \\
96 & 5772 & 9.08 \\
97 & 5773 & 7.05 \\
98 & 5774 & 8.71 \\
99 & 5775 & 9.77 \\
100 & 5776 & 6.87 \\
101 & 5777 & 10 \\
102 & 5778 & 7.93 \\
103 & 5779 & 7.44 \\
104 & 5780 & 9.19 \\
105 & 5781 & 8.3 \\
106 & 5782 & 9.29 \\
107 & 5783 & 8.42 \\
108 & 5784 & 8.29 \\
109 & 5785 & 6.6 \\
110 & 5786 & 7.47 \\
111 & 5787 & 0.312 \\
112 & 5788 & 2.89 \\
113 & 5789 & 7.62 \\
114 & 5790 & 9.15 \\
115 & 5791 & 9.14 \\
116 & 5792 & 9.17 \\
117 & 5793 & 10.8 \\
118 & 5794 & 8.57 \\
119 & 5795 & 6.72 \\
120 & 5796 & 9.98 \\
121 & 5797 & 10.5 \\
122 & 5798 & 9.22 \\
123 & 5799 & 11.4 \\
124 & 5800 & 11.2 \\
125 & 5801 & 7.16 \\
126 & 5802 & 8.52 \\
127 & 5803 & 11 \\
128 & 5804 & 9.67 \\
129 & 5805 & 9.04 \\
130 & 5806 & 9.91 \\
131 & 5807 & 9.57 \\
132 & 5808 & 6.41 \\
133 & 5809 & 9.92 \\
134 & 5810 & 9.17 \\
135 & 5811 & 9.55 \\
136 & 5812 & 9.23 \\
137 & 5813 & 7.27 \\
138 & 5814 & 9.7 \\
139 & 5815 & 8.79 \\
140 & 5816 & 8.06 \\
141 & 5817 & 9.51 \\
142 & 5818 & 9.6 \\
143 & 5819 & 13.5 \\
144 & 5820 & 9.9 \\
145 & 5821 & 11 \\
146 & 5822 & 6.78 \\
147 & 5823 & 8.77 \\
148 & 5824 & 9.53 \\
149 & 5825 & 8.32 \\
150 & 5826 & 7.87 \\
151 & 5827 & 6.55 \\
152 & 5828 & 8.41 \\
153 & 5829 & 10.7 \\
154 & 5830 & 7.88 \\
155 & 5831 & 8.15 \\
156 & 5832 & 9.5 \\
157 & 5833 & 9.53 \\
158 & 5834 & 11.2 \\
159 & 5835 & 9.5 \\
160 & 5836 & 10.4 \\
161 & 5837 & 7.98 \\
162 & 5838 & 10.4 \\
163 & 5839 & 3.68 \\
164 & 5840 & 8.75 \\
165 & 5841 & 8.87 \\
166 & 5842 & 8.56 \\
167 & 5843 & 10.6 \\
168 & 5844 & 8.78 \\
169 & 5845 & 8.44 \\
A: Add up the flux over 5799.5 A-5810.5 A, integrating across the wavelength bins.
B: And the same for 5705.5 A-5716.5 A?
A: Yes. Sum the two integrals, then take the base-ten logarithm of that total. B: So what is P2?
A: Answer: 2.27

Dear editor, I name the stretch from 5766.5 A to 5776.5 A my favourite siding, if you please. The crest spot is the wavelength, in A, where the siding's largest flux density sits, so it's 5768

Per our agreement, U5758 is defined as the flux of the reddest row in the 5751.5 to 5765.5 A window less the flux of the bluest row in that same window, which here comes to 1.0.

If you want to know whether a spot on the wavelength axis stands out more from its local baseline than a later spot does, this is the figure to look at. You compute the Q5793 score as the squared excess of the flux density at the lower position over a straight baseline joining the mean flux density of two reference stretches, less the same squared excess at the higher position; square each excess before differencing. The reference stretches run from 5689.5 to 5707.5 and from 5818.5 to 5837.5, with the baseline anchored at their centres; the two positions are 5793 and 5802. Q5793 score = 3.4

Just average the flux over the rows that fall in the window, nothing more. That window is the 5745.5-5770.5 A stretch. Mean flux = 8.36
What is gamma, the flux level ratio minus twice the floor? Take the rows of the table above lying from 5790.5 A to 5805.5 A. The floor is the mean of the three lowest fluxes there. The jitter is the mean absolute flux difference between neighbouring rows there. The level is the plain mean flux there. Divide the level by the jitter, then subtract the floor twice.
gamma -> -9.2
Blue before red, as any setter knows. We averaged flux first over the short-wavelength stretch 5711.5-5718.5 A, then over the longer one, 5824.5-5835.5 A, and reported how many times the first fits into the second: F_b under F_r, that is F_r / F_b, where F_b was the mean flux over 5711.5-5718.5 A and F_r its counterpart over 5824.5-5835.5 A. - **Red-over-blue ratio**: 1.06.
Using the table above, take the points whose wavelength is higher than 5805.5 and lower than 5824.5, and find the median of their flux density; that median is 9.5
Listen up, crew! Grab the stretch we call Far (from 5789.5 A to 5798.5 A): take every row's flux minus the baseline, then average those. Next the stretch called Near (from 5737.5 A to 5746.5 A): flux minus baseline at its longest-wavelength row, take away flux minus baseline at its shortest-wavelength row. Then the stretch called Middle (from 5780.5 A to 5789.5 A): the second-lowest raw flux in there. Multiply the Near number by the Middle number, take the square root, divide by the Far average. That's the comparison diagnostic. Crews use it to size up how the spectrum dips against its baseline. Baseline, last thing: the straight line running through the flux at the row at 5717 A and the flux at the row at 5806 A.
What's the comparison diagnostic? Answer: -4.1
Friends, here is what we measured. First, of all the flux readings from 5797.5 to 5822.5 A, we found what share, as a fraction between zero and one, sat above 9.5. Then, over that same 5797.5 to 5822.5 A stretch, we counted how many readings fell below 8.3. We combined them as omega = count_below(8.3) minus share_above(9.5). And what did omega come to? 4.4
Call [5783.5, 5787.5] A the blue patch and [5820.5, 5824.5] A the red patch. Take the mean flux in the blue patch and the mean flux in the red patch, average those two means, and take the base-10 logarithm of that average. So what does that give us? 0.87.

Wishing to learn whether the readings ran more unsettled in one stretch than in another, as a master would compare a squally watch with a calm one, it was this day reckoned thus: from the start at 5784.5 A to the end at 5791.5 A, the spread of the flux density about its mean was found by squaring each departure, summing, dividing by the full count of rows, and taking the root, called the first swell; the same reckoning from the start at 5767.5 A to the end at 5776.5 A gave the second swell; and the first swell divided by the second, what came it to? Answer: 1.9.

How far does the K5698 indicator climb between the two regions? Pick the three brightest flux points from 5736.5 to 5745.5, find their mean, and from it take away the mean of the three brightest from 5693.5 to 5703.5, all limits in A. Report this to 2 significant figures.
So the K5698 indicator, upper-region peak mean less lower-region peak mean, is 1.4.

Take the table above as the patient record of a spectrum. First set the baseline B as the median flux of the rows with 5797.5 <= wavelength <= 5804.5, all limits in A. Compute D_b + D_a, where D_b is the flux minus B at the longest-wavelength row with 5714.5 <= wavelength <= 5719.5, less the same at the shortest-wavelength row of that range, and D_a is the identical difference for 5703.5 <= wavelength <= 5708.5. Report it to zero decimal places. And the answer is 3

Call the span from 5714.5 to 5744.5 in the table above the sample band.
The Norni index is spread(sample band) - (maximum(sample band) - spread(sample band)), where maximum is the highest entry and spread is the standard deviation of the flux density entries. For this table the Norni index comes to -8.4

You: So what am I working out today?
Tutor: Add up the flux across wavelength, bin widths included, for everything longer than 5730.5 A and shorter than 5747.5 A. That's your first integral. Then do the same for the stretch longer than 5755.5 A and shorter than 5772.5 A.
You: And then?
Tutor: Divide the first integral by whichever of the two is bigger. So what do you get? 0.99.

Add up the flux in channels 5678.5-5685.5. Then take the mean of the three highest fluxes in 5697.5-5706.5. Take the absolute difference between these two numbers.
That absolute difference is 51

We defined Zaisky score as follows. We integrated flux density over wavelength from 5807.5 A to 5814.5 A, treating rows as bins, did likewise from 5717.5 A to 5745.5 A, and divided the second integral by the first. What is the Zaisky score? 3.98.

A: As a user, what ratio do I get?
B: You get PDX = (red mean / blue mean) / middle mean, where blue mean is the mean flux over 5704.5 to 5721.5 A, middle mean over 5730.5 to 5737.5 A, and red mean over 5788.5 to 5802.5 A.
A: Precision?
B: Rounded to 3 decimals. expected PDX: 0.125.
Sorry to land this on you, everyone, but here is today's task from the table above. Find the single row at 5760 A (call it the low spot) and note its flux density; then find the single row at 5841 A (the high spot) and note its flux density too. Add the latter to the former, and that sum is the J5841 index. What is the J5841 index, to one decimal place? 13.9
